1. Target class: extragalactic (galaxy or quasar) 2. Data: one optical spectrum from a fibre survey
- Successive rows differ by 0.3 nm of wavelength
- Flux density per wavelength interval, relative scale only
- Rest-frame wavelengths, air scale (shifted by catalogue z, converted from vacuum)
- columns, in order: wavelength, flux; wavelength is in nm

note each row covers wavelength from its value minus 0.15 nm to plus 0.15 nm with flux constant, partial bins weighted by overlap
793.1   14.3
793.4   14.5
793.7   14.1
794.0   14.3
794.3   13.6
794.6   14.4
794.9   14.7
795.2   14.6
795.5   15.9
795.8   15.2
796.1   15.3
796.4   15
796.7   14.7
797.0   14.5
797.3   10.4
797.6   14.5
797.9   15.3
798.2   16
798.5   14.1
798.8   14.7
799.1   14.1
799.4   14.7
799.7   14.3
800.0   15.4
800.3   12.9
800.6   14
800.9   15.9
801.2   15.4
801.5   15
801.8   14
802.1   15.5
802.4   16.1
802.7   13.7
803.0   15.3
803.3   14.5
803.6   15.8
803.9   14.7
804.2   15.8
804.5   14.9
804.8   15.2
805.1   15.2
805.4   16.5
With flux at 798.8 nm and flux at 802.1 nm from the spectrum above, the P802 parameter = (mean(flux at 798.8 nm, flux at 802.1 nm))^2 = 228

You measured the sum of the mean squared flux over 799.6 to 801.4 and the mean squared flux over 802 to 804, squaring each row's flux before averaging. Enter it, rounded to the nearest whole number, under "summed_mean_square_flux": 444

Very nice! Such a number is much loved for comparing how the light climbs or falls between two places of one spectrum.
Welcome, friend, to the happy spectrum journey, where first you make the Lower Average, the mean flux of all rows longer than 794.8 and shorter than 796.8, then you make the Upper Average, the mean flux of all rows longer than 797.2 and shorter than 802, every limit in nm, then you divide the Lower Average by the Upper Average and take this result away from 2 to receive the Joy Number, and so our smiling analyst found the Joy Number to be 0.96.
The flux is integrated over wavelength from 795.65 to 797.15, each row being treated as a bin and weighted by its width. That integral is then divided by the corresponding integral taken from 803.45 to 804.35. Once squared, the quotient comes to 2.60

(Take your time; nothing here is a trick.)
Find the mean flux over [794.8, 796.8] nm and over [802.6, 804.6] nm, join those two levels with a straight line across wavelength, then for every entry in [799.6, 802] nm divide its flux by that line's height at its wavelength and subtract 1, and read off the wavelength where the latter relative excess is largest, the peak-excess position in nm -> 800.9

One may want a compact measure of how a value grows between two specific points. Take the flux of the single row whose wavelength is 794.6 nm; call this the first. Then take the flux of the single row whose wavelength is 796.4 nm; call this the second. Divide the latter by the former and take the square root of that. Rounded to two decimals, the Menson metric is 1.02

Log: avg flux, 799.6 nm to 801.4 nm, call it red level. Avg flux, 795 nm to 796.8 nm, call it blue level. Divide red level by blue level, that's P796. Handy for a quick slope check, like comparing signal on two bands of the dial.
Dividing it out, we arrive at 0.97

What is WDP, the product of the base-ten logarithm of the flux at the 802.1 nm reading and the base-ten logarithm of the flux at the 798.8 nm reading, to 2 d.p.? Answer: 1.39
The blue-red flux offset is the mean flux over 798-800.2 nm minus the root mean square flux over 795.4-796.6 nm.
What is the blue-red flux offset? -0.6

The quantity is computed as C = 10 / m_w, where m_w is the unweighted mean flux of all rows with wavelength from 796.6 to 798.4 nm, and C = 0.703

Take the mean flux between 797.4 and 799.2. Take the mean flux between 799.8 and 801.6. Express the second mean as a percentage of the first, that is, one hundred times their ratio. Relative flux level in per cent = 100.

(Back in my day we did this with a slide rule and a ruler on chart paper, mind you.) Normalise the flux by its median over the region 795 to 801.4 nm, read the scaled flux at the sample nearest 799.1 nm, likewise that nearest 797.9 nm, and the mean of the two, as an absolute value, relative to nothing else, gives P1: 1.00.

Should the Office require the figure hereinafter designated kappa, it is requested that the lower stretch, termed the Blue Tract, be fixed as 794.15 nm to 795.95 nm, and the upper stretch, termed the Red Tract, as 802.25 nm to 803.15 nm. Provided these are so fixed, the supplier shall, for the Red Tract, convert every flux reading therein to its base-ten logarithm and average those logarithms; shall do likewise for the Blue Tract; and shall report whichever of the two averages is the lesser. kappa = 1.17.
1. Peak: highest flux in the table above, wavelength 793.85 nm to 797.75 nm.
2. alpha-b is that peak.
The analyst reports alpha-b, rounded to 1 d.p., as 15.9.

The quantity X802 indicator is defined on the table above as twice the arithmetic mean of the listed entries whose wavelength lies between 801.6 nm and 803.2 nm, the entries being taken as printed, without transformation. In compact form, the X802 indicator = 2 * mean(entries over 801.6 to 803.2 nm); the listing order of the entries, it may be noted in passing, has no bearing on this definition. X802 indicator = 29.8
